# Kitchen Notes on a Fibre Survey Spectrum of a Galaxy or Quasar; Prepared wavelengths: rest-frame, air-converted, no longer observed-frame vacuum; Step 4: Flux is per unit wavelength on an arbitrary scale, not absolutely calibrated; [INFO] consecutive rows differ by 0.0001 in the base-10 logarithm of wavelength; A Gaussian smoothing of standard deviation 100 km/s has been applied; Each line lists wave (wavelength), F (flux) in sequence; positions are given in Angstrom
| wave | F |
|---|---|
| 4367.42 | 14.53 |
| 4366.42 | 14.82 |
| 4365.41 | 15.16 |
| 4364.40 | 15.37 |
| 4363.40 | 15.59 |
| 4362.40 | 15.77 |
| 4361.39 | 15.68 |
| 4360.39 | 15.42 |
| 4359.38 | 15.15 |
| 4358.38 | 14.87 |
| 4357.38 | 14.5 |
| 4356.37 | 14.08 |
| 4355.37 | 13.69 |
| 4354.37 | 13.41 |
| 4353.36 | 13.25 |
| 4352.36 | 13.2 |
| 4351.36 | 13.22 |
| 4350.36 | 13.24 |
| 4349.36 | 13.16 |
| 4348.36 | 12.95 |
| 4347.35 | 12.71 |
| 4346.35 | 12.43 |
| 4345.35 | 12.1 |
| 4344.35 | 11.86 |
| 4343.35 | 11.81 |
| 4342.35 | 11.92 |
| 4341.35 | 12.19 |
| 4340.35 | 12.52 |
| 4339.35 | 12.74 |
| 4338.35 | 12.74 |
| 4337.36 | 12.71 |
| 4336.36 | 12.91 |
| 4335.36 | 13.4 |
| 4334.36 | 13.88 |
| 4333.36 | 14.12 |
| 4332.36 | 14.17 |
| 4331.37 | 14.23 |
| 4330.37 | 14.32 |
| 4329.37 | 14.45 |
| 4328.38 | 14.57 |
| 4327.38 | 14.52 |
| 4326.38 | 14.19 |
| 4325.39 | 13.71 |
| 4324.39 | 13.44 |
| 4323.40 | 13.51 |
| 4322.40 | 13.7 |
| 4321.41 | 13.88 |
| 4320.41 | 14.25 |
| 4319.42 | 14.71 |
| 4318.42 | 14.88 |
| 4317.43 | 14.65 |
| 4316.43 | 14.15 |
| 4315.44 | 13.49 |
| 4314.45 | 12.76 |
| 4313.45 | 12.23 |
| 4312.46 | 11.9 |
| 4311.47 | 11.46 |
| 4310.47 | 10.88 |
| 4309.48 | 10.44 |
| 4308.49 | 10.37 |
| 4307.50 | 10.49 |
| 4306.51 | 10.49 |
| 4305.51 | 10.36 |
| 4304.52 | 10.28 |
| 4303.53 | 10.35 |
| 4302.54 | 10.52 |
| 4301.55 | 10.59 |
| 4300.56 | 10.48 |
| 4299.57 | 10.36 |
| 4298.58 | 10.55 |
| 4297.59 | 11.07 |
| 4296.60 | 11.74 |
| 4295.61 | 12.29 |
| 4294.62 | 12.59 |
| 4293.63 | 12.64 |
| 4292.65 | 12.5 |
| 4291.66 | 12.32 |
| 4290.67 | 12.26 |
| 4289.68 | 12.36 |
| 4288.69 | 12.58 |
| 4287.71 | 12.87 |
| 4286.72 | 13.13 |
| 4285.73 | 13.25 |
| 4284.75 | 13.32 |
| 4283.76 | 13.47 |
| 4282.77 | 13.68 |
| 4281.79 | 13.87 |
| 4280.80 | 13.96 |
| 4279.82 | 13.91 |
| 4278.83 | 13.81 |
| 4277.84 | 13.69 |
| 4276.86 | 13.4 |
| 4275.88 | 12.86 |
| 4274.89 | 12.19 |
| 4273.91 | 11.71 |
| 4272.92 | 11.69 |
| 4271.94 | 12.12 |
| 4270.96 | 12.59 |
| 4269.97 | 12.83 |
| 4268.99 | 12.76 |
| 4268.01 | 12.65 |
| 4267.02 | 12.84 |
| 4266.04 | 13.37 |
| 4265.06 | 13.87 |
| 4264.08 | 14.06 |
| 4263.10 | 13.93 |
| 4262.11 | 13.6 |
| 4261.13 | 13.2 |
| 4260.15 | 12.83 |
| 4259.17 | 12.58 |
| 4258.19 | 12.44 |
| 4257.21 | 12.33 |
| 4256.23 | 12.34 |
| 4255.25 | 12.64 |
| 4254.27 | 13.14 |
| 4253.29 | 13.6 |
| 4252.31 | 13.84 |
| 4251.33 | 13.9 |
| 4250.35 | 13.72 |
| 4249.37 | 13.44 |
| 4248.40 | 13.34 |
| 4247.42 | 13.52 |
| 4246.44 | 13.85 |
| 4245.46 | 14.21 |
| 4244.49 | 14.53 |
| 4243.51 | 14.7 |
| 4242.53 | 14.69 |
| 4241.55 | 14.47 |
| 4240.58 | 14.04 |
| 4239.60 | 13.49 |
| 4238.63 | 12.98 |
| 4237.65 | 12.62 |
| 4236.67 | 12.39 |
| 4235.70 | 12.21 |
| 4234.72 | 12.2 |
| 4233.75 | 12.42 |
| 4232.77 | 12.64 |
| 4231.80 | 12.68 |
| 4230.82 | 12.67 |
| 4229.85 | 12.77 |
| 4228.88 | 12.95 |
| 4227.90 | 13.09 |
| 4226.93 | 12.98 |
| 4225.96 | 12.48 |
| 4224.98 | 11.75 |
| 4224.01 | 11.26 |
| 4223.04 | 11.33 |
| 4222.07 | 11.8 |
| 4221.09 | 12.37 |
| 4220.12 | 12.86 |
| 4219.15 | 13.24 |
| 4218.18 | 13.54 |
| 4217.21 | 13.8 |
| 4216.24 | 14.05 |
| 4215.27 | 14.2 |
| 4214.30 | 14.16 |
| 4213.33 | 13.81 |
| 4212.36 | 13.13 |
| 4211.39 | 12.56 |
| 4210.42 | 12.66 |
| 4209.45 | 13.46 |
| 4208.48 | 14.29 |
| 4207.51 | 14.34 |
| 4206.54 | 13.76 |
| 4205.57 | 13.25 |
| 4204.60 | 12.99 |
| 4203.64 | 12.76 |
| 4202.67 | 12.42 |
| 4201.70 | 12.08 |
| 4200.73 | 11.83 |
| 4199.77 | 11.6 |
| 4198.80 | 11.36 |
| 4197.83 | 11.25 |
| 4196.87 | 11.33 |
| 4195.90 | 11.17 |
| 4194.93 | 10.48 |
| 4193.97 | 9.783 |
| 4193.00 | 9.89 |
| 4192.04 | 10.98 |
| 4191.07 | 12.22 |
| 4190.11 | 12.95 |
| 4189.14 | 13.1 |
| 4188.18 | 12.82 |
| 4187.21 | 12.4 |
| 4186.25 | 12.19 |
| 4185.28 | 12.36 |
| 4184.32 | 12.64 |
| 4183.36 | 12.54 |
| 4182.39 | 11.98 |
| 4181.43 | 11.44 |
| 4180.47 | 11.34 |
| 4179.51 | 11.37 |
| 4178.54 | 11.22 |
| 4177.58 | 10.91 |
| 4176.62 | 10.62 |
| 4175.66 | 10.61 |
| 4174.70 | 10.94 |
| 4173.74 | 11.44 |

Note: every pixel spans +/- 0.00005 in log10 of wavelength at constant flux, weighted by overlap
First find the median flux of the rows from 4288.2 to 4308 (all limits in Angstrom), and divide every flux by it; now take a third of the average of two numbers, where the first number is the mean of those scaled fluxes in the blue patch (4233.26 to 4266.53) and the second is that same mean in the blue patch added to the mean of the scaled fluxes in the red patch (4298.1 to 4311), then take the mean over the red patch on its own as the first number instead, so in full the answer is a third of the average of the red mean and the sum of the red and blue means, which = 0.53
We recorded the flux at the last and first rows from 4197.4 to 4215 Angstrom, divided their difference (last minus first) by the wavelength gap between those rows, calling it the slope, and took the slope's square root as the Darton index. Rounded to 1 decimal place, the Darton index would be 0.4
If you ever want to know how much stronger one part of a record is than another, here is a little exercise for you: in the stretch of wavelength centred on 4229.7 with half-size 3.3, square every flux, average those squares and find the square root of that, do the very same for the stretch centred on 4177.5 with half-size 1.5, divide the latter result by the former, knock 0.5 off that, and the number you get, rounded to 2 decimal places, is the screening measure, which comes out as 0.35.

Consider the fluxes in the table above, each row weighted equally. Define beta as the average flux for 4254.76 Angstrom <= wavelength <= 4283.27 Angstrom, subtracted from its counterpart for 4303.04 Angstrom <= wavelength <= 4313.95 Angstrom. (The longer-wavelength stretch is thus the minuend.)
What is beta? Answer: -2.2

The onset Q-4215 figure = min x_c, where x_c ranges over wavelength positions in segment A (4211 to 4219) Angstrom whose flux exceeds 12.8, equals 4212.36 Angstrom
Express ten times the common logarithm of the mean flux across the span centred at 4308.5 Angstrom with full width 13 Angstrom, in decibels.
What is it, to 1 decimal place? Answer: 10.4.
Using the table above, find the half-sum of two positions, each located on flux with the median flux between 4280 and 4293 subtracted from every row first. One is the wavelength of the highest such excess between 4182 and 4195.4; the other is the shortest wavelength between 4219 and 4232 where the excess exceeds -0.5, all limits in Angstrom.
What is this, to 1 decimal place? 4204.1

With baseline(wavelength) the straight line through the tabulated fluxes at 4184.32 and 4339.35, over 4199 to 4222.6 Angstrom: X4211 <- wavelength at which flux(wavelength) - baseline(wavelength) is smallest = 4199.77 Angstrom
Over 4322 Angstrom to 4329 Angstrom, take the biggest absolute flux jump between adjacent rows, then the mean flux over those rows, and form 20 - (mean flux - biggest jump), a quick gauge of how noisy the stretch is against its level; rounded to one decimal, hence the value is 6.5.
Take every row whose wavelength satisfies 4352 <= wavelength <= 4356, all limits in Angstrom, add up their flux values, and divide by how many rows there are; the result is 13.4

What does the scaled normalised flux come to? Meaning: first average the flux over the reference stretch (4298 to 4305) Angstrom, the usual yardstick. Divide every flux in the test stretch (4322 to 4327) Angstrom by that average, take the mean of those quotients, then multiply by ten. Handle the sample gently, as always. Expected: 13.1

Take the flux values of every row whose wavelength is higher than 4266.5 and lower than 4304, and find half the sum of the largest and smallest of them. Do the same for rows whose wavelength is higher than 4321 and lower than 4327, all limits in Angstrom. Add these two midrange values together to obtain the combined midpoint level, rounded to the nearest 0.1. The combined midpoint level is 26.0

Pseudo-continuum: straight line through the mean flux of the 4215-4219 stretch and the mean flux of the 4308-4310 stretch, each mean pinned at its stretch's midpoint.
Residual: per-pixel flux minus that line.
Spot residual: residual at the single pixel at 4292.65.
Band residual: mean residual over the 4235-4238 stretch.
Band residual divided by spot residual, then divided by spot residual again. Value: -0.3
